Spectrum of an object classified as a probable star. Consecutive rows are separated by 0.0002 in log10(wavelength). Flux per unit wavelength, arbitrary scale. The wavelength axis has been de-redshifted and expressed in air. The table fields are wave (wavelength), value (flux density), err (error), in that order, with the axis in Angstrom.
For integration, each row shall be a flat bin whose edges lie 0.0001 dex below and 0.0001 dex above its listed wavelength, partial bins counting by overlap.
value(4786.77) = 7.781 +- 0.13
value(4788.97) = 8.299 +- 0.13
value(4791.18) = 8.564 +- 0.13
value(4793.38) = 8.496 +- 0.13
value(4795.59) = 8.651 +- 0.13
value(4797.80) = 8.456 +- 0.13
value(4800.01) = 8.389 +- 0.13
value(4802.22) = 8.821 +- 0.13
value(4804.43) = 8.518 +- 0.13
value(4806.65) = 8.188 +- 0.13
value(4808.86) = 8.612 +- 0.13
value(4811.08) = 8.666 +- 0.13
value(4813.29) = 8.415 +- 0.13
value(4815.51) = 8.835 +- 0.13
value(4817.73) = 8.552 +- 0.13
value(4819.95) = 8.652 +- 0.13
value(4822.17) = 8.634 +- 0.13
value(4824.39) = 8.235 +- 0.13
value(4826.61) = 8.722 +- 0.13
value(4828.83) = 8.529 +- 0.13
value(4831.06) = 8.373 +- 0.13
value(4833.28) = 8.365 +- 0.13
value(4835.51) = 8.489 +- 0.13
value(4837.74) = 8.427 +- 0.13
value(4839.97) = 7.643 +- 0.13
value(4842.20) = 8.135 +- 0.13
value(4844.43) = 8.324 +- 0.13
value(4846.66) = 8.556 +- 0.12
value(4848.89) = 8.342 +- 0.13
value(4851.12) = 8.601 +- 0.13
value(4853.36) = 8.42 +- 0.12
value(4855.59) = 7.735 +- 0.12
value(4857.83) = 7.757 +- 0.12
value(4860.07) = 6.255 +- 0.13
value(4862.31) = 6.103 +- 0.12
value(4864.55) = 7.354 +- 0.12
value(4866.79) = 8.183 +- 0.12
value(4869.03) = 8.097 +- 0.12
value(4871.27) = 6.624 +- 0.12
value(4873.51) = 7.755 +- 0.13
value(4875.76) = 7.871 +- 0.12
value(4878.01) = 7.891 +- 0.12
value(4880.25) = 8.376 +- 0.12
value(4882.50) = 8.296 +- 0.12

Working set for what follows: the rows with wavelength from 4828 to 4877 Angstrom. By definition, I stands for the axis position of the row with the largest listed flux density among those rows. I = 4851.12 Angstrom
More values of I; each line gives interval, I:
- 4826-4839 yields 4826.61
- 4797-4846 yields 4815.51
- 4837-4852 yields 4851.12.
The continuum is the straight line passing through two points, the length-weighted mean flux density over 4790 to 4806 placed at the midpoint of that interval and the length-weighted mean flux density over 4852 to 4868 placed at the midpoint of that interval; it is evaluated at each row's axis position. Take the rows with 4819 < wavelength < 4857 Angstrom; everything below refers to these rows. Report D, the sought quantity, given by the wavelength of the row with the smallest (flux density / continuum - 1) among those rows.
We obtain 4839.97 Angstrom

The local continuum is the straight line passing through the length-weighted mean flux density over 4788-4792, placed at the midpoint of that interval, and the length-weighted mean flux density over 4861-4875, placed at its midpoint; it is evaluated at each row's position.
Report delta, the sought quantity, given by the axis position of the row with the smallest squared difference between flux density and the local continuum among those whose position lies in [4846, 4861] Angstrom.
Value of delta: 4855.59 Angstrom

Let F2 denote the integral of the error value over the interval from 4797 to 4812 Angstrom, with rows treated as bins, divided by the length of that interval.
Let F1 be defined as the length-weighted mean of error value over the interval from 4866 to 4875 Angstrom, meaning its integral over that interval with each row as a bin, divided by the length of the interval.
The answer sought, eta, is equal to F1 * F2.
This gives 0.0159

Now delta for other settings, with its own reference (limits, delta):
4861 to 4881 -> 4864.55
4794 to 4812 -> 4806.65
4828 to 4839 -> 4831.06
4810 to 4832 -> 4824.39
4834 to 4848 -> 4839.97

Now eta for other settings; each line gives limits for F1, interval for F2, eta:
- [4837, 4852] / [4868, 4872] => 0.0154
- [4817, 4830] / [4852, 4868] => 0.0158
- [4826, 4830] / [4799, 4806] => 0.0169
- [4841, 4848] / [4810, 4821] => 0.0165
